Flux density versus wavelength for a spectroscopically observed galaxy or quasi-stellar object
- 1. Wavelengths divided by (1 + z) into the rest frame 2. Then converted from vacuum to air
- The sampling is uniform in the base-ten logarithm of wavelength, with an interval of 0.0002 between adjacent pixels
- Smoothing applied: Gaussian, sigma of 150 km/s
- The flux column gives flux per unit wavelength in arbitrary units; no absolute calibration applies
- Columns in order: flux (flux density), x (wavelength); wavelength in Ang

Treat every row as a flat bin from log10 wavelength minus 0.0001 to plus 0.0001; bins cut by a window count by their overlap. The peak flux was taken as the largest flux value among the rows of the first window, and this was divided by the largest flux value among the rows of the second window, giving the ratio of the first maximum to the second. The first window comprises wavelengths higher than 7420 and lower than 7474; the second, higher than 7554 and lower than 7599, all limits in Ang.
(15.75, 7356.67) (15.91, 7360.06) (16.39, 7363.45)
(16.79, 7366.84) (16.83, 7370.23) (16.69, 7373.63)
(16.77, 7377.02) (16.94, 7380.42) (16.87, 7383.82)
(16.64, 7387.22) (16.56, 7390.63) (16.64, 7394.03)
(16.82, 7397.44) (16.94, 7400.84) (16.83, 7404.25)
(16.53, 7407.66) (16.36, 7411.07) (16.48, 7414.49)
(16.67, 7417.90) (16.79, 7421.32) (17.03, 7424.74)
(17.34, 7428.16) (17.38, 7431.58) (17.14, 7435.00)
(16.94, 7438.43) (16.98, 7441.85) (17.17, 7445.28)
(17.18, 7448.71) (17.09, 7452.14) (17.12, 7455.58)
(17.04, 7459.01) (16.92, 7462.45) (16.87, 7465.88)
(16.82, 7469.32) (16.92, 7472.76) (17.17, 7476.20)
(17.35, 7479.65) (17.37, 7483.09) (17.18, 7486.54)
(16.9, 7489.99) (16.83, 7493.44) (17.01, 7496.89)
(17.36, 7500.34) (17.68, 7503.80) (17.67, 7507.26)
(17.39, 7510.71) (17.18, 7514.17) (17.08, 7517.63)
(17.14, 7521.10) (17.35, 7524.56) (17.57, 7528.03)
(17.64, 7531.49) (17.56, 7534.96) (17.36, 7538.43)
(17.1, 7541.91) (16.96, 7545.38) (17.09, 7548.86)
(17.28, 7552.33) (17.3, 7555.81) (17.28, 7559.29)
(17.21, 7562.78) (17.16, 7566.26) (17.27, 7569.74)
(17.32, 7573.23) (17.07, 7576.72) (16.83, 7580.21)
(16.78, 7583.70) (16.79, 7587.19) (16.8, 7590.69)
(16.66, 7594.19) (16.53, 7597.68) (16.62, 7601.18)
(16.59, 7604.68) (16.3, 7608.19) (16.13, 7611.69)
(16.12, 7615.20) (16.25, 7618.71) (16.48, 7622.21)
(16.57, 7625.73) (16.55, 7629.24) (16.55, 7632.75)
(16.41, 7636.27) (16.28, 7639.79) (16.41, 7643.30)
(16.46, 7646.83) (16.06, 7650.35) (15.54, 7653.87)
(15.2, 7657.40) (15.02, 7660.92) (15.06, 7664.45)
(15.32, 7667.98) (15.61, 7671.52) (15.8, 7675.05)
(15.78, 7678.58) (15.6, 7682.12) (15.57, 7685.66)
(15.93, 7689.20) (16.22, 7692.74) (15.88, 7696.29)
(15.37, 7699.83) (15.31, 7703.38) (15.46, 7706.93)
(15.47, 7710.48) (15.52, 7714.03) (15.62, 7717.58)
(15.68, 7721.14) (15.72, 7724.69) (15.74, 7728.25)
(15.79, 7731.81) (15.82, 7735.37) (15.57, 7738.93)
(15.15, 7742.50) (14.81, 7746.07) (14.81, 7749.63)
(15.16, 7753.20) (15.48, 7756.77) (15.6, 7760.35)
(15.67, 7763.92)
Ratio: 1.00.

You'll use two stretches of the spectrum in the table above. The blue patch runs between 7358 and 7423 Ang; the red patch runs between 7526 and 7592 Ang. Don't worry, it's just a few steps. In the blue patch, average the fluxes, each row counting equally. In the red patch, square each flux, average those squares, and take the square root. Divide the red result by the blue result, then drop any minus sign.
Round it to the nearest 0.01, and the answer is 1.03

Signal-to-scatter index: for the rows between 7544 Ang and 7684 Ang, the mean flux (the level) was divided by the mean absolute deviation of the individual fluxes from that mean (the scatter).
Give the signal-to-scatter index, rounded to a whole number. 32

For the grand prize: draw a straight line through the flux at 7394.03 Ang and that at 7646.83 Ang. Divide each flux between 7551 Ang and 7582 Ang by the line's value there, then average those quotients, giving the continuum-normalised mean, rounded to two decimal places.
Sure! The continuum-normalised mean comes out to 1.04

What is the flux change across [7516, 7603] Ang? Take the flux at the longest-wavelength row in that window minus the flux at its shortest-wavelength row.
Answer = -0.5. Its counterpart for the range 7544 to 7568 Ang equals 0.2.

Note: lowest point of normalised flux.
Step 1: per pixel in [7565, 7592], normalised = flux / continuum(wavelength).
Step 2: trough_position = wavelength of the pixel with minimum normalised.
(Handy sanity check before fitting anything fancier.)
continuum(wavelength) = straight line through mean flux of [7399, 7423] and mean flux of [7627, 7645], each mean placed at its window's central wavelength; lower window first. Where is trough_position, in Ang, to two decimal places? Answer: 7583.70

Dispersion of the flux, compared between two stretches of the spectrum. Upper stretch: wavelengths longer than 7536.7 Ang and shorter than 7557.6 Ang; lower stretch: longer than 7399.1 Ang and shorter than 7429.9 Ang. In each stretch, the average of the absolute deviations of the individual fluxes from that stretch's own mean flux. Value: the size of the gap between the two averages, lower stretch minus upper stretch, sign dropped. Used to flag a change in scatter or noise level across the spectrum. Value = 0.103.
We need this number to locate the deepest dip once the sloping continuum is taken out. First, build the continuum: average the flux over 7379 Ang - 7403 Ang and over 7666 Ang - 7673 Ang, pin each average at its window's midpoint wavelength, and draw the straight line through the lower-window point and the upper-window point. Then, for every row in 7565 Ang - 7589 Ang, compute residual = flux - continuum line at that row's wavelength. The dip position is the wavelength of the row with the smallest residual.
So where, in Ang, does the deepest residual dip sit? 7583.70 Ang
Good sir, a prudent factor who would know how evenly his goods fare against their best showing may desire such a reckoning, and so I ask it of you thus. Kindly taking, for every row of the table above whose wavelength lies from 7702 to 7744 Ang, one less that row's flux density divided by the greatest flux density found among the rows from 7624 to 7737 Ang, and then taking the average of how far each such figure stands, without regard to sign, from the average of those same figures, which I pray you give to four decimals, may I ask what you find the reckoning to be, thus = 0.0095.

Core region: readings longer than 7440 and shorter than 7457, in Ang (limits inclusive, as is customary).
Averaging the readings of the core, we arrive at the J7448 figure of 17.1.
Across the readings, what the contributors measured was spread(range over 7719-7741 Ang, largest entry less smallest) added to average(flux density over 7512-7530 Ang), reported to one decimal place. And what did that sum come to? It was 17.5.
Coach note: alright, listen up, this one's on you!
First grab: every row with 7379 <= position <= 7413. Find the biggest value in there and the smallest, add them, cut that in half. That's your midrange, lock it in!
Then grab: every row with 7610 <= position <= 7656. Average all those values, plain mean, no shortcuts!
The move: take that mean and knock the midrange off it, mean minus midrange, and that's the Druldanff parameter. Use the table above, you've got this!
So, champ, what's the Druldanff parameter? -0.4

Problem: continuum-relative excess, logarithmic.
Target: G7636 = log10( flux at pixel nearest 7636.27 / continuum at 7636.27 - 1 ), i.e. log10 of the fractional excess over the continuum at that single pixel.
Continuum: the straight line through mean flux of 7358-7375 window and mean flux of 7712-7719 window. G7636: -1.4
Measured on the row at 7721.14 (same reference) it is -2.1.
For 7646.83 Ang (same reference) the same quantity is -1.4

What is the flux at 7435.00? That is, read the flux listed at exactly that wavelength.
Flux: 17.14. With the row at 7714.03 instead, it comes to 15.52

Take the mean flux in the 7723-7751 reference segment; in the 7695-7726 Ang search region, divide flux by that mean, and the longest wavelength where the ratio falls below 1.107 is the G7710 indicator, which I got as 7724.69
